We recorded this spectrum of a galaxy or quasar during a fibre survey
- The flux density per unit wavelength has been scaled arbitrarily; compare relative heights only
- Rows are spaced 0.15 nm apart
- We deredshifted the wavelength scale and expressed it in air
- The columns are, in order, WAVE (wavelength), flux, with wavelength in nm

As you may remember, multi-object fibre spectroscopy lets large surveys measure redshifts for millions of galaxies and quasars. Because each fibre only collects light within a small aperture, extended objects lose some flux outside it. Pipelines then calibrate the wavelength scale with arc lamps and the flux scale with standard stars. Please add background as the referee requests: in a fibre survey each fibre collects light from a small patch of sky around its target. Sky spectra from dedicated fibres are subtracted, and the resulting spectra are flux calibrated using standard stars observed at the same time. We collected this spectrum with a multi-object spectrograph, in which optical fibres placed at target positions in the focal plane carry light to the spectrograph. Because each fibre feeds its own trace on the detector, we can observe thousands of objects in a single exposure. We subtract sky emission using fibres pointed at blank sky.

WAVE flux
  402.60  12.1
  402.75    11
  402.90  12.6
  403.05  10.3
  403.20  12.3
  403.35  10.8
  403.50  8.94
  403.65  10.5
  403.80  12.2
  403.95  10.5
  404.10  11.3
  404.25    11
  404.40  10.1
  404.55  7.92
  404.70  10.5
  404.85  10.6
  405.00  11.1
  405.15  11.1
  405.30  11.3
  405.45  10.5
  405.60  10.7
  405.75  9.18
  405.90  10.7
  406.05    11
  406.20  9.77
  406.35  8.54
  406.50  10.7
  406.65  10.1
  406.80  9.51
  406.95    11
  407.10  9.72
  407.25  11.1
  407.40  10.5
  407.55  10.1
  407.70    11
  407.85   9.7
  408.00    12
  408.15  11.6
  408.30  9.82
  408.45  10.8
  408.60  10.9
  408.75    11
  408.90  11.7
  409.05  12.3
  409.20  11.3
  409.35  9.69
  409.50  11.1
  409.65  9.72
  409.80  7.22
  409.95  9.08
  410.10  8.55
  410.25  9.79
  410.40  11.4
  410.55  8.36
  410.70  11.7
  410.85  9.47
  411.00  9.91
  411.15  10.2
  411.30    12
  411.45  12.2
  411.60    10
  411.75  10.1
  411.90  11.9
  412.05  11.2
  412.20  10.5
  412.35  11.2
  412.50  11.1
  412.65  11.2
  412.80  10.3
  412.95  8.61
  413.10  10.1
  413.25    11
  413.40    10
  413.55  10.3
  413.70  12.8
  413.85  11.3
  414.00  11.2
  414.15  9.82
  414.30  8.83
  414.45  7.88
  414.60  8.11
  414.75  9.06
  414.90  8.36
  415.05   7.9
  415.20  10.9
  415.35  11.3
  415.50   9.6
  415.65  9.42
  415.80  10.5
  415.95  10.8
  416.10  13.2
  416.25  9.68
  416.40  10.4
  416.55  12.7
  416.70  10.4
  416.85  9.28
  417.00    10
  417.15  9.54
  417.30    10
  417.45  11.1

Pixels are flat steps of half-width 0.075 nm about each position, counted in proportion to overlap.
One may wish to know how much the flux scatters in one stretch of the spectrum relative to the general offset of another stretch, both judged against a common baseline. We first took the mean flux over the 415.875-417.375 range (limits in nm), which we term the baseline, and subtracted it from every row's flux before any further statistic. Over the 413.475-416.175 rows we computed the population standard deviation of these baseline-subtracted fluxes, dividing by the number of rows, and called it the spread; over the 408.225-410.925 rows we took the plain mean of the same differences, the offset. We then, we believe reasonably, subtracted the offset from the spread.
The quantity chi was 1.9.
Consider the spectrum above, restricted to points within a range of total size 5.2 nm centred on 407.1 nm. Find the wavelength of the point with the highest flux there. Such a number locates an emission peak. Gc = 409.05 nm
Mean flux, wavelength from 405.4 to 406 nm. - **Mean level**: 10.3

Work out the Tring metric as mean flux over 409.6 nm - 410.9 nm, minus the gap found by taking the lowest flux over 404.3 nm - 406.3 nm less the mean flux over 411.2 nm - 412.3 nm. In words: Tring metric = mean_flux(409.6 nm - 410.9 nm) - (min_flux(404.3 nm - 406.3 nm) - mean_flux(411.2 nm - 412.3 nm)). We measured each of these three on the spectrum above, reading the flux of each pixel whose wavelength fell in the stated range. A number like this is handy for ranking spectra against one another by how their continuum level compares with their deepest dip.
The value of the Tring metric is 12.7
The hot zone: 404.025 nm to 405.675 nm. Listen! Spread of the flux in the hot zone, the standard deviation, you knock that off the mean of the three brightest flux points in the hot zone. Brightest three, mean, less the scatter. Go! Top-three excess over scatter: 10.3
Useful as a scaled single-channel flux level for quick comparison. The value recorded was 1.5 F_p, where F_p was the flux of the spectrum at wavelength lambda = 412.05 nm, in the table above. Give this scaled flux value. 16.8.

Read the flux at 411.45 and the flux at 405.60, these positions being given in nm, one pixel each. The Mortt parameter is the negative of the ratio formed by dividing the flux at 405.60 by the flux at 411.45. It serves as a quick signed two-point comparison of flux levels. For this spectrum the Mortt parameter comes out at -0.88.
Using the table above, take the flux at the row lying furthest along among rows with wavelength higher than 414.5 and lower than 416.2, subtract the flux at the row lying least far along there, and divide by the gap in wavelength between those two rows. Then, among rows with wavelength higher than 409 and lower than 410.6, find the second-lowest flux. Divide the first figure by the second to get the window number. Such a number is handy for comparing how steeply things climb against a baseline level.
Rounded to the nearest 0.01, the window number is 0.41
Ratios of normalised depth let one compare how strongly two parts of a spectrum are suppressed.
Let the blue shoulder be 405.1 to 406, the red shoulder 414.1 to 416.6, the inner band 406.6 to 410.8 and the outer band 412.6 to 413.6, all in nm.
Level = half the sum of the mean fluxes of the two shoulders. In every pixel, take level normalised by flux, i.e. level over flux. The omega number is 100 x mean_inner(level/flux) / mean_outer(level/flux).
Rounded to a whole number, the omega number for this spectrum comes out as 99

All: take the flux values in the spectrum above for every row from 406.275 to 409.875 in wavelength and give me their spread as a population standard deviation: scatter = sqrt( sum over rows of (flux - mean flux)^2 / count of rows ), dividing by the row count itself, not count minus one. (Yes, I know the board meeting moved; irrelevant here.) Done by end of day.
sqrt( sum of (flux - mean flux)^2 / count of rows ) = 1.1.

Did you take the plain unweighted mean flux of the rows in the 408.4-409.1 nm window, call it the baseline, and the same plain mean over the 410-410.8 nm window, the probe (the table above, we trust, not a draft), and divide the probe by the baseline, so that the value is 0.88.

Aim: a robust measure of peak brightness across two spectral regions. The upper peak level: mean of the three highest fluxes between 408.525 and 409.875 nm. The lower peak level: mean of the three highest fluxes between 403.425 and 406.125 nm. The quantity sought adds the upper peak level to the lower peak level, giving 23.4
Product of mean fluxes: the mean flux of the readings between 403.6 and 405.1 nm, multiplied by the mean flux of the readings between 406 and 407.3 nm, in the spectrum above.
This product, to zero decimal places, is 107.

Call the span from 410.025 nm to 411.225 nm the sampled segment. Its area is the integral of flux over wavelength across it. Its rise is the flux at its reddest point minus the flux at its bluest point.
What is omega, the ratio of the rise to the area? 0.14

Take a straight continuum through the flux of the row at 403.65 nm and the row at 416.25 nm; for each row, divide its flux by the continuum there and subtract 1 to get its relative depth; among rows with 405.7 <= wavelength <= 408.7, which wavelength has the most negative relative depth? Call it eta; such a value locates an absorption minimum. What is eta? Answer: 406.35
